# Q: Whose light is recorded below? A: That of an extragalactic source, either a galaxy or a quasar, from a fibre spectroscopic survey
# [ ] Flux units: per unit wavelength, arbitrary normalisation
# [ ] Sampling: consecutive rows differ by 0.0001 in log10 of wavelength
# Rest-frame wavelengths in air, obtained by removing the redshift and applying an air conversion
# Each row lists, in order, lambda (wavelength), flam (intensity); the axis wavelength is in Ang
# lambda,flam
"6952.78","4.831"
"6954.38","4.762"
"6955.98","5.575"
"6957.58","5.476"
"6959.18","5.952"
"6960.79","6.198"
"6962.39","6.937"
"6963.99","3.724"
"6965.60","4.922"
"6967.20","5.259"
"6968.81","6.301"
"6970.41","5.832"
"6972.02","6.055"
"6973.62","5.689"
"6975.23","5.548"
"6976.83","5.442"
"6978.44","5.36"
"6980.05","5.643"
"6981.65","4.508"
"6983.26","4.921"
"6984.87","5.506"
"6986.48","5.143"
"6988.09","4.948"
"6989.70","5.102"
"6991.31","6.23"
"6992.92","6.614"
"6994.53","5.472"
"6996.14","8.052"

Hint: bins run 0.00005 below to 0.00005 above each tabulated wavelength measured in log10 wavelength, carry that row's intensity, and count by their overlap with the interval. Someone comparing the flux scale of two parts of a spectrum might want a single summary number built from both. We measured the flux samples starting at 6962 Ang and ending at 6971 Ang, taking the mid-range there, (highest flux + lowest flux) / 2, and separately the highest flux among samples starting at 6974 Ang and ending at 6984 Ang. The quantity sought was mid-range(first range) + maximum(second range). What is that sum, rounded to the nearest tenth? 11.0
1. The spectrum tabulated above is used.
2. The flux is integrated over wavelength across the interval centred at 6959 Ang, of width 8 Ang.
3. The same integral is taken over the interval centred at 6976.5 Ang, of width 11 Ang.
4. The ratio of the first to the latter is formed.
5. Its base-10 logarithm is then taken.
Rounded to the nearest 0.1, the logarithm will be -0.1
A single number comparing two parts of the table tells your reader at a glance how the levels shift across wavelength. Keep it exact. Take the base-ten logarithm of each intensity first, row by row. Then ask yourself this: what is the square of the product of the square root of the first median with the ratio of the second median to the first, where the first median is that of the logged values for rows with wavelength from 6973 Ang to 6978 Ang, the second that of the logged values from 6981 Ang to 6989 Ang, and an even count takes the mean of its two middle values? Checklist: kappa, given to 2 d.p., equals 0.65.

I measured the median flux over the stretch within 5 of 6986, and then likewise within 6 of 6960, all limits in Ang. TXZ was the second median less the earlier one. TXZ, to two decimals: 0.50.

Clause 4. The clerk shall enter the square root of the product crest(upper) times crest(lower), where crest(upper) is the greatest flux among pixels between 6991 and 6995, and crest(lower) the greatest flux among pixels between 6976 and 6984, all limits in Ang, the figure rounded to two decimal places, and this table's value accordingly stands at 6.11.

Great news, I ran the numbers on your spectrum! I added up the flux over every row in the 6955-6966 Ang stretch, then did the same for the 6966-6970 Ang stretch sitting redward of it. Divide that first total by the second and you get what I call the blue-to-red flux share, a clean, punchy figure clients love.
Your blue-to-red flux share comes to 3.4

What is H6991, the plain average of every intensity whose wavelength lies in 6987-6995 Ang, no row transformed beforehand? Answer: 5.7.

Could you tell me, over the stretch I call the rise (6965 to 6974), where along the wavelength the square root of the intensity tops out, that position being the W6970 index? 6968.81 Ang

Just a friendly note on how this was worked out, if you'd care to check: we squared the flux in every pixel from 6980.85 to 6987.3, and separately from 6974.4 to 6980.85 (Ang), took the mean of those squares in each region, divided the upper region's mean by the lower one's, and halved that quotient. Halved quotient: 0.42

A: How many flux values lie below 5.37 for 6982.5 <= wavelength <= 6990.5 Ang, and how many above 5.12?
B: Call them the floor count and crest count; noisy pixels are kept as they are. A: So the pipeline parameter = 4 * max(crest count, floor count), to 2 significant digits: 16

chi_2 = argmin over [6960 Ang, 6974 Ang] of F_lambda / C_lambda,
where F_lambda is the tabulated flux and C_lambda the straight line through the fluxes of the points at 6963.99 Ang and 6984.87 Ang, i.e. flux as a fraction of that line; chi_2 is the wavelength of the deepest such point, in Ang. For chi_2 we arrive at 6963.99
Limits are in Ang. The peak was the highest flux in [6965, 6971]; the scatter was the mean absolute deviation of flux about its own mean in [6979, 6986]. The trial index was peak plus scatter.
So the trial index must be 6.73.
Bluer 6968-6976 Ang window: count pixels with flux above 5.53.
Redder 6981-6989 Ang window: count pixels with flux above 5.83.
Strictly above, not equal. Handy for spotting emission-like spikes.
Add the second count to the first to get 5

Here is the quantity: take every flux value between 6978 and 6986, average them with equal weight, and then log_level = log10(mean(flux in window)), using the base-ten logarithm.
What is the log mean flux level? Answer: 0.71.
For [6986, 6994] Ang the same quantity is 0.75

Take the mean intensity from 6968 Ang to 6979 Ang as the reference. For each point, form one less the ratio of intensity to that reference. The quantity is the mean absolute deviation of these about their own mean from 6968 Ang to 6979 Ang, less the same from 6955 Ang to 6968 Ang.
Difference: -0.068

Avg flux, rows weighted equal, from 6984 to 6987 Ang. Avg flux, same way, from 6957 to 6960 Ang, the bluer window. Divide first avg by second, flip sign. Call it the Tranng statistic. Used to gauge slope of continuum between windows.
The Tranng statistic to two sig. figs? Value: -0.93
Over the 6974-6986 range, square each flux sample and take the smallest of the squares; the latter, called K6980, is 20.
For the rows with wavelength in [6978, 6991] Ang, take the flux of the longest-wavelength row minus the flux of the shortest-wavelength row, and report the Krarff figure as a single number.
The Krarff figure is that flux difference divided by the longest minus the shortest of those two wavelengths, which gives -0.02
